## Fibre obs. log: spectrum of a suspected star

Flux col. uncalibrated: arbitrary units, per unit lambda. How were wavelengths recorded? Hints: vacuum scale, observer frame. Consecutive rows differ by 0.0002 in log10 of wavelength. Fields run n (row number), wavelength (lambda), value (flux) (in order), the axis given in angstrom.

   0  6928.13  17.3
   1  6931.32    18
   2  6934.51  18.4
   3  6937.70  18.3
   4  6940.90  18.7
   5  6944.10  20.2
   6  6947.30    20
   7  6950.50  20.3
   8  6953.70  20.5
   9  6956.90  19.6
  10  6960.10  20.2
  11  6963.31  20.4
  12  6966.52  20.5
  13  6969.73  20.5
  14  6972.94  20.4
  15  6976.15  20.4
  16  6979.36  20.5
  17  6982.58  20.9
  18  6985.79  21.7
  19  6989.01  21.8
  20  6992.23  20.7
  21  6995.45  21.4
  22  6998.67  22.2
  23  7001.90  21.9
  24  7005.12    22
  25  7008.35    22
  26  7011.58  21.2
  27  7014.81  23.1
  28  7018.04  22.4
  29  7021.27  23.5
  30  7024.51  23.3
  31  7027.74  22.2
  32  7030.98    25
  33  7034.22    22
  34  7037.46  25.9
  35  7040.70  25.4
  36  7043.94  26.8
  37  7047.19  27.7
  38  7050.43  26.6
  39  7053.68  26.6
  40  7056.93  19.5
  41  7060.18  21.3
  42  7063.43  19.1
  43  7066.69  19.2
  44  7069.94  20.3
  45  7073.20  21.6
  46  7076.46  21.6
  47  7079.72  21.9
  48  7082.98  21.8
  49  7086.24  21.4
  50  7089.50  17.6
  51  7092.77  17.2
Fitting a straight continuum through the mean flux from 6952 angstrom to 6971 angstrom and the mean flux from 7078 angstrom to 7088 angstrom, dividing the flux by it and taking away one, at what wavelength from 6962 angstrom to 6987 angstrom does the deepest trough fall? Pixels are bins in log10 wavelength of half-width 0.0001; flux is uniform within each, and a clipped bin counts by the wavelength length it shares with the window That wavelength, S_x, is 6976.15 angstrom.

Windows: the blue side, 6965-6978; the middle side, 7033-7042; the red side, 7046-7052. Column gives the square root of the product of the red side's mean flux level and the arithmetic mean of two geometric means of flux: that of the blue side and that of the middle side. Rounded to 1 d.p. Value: 24.7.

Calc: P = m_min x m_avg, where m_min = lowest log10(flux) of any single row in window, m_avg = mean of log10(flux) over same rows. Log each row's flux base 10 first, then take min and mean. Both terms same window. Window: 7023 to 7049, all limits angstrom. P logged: 1.87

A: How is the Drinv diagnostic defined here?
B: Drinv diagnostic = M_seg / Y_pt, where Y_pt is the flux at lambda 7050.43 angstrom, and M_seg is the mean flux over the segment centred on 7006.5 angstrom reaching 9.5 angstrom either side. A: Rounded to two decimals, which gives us 0.83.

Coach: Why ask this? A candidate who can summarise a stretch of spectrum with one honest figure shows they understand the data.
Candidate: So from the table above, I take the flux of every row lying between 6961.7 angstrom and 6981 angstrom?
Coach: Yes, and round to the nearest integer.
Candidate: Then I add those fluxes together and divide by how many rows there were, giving 20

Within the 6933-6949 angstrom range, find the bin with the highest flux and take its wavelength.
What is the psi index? 6944.10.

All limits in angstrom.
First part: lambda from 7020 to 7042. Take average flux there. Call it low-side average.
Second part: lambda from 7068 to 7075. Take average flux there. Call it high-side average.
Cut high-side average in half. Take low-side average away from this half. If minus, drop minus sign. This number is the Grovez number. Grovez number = 13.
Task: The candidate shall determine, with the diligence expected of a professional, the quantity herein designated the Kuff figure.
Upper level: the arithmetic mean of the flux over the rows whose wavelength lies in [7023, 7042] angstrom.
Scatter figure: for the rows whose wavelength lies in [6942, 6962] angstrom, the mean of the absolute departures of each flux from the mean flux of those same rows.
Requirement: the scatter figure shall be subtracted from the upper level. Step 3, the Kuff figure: 23.7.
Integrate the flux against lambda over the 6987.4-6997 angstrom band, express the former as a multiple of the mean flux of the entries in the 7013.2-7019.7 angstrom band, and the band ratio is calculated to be 9.0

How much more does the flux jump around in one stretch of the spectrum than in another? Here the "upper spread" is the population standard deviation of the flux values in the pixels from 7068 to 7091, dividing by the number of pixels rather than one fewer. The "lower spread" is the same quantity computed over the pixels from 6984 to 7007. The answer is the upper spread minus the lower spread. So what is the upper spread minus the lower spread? 0.97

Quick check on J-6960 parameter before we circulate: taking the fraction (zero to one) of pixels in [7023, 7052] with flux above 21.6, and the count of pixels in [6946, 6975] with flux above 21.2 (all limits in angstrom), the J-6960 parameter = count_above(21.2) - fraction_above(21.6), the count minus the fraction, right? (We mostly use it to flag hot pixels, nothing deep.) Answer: -1.0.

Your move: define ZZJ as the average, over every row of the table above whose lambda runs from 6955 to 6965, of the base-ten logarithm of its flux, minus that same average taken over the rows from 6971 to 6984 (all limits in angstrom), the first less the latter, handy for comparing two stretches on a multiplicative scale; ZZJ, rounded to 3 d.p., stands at -0.010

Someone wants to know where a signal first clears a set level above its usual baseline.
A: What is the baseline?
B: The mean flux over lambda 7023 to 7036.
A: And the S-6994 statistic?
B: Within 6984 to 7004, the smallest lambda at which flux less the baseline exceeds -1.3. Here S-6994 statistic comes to 6998.67 angstrom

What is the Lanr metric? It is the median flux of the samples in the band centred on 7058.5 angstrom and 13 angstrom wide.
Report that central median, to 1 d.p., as 20.4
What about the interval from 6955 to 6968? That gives 20.3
